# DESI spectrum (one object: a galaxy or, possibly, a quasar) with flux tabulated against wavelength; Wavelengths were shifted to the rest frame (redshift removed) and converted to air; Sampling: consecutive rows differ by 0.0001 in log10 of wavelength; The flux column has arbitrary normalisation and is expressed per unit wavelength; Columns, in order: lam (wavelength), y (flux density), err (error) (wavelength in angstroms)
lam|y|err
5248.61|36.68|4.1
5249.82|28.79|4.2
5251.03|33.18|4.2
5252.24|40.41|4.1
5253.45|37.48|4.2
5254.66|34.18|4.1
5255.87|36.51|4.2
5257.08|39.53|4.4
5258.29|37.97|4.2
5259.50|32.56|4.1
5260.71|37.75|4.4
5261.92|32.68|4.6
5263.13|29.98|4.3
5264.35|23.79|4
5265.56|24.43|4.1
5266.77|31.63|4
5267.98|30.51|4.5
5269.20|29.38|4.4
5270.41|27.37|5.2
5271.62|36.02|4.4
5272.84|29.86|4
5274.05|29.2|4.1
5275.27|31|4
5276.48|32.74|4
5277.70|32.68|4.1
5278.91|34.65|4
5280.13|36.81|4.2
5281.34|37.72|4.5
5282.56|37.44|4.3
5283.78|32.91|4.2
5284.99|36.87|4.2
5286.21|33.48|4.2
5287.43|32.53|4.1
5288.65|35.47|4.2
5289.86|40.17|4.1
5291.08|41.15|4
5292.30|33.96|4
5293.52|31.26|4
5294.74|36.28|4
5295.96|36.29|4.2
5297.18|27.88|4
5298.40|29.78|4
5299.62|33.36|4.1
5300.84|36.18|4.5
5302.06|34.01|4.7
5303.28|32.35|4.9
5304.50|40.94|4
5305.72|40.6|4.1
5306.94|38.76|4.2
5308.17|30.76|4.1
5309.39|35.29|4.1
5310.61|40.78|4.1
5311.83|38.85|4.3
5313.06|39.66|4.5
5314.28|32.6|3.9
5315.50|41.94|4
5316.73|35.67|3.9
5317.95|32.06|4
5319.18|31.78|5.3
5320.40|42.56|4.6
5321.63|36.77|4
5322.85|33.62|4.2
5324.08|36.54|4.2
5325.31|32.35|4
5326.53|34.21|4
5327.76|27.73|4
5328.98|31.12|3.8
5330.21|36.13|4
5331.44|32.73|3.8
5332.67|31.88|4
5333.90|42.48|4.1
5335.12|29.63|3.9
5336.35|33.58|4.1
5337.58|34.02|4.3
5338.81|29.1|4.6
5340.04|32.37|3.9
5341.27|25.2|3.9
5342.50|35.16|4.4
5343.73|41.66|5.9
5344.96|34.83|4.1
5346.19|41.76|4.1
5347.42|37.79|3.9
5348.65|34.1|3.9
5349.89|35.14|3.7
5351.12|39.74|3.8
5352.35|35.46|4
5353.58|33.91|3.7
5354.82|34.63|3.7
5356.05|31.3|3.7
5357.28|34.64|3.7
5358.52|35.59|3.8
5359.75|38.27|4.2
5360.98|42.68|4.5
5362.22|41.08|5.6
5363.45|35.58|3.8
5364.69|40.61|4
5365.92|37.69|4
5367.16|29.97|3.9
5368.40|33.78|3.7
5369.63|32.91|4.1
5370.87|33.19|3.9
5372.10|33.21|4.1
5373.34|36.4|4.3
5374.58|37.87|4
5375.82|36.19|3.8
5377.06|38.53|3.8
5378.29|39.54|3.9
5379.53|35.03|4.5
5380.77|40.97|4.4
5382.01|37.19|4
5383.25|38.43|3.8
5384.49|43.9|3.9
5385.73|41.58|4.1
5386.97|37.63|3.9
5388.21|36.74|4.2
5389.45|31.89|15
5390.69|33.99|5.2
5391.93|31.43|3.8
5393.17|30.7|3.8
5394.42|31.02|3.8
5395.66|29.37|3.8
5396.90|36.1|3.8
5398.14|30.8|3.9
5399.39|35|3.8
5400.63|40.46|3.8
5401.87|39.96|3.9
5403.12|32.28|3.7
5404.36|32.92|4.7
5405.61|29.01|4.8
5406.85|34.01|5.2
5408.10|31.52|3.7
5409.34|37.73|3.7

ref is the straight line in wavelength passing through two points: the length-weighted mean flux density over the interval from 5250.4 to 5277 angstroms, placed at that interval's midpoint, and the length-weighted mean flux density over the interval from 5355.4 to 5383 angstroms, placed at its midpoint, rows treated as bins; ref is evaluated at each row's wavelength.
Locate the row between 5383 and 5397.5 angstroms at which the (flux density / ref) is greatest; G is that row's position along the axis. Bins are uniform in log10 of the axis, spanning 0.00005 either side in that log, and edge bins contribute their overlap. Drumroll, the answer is 5384.49 angstroms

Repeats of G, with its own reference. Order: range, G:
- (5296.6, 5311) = 5304.50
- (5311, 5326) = 5320.40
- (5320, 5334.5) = 5320.40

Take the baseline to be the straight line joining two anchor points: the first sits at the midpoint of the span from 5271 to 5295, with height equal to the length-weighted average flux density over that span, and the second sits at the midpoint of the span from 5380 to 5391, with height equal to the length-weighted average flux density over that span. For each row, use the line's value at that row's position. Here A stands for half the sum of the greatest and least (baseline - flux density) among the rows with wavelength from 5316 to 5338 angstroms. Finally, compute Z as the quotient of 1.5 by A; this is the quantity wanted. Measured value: 1.8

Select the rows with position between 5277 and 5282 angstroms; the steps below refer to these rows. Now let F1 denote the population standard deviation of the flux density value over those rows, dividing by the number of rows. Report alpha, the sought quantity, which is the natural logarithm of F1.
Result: 0.7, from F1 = 2.0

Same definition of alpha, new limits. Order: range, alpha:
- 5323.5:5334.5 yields 1.4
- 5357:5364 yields 1.1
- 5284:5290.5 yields 1.0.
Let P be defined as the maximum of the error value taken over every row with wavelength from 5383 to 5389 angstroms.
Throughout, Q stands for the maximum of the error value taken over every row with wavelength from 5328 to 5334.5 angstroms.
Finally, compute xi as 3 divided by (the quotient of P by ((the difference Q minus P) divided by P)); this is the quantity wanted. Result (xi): -0.02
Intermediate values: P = 4.2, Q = 4.1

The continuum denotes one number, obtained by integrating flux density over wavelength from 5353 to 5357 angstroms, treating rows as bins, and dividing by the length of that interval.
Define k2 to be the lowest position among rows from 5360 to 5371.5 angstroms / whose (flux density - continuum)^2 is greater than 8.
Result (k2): 5360.98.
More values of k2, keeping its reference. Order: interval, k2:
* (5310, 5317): 5310.61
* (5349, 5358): 5351.12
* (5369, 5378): 5373.34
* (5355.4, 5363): 5359.75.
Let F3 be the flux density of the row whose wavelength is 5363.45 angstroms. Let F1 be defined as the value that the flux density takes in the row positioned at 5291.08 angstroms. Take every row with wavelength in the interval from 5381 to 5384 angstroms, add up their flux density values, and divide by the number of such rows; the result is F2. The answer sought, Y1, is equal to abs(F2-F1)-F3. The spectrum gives -32.2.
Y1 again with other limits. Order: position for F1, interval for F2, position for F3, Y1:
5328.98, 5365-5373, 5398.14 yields -28.5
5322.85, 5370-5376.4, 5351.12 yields -38.0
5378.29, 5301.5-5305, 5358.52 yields -31.8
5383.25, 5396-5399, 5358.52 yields -30.6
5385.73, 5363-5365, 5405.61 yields -25.5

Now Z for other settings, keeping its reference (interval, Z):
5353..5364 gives 8.0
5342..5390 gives 1.8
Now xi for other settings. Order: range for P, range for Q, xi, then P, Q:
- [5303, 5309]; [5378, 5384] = -0.05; 4.9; 4.5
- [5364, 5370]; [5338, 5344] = 0.32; 4.1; 5.9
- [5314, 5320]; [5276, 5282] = -0.09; 5.3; 4.5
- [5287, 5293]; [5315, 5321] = 0.19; 4.2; 5.3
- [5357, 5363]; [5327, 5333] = -0.15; 5.6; 4.0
